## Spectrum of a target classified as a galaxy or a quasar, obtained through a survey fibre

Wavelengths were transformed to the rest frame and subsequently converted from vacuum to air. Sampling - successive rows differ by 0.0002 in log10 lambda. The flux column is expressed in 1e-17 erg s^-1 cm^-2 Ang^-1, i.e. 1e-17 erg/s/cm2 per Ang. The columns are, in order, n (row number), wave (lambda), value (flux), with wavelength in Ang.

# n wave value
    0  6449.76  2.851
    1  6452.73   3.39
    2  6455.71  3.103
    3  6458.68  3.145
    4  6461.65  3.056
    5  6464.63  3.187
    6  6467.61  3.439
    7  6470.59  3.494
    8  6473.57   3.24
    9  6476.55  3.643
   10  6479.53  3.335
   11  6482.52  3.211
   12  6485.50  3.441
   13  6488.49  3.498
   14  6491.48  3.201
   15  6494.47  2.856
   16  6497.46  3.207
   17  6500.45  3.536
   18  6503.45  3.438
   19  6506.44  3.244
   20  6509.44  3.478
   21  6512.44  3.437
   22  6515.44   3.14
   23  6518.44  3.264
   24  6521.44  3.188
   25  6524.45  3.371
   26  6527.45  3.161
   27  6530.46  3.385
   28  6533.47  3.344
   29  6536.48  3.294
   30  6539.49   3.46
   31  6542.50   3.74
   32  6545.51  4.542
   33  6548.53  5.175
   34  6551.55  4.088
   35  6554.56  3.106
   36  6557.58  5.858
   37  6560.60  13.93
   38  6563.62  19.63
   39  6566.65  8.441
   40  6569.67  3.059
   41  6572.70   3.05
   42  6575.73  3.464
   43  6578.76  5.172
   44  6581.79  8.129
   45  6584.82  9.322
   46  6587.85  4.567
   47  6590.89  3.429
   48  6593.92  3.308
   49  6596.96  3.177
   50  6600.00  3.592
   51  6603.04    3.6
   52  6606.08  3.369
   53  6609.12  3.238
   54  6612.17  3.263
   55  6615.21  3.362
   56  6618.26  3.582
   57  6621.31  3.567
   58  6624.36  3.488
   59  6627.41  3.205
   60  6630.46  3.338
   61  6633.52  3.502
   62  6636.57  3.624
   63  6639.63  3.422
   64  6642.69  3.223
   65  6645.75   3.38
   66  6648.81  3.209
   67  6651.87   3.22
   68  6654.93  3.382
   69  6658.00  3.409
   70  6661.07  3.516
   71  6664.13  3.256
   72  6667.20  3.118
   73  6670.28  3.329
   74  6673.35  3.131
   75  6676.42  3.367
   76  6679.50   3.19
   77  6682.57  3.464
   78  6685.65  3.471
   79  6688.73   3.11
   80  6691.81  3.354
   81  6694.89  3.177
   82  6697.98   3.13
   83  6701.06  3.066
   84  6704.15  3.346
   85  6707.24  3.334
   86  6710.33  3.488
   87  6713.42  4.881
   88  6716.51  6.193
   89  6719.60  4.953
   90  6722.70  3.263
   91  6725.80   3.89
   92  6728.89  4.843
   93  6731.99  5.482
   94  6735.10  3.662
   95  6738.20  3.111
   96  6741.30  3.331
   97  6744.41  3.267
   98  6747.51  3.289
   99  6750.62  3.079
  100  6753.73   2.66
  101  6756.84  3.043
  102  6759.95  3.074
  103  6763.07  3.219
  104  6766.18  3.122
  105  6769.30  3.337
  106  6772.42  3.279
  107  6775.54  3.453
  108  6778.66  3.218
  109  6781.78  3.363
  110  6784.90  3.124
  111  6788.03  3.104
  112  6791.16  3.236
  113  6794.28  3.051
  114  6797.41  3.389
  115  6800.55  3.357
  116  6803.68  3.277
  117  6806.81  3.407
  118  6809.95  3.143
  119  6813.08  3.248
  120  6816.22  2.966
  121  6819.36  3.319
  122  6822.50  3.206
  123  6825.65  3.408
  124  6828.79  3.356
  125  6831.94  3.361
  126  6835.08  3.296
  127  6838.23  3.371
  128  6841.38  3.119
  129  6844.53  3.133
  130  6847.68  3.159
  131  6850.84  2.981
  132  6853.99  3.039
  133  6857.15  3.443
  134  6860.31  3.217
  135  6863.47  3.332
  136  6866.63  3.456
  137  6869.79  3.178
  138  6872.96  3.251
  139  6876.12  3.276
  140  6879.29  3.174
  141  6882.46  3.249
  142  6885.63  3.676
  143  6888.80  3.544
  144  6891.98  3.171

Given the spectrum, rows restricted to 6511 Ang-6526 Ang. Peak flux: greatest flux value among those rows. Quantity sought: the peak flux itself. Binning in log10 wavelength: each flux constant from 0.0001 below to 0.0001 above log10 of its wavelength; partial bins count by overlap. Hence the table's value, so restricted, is 3.437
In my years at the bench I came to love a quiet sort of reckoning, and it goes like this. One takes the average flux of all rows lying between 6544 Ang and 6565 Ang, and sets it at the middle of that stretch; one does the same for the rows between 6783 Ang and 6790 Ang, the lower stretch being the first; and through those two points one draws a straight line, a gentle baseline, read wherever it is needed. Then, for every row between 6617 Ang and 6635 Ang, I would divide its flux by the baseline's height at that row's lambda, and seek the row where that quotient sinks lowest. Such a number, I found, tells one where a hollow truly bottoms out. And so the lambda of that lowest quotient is 6627.41 Ang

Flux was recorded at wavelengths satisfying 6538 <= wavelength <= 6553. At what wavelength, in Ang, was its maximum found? 6548.53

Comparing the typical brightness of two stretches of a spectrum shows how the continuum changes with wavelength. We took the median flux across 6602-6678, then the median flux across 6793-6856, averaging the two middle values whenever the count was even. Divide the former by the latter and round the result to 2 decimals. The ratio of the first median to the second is 1.03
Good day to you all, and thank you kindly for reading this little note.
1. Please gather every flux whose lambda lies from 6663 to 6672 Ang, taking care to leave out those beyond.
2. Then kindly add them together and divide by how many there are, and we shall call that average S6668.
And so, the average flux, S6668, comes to 3.23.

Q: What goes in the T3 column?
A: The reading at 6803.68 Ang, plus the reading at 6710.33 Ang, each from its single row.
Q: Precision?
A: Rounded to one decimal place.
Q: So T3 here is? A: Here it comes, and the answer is 6.8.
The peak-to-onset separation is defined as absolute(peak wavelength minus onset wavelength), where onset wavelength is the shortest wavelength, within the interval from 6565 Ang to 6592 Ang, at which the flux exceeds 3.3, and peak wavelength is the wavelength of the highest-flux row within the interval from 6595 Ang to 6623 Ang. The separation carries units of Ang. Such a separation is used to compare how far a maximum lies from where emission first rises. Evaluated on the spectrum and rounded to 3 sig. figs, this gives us 36.4 Ang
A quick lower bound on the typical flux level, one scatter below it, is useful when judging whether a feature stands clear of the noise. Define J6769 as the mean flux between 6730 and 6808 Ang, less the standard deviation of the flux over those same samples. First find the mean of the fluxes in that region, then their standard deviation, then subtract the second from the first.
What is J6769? 2.8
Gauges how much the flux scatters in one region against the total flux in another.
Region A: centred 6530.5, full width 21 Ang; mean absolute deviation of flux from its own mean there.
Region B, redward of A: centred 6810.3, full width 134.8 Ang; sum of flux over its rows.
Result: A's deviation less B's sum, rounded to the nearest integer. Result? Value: -139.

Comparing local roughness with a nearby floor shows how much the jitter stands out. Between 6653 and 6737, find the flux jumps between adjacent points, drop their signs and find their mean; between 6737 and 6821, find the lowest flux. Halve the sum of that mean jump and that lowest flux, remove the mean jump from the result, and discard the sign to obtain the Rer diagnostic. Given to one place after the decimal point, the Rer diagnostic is 1.1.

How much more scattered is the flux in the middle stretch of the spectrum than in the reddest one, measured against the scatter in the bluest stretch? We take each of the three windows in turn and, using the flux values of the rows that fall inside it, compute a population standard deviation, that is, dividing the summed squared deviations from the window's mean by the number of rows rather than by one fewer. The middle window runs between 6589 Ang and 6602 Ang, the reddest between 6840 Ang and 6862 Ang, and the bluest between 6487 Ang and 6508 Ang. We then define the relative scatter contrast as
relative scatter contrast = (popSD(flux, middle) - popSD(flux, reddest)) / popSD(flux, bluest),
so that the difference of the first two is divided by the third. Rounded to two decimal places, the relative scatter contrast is 0.07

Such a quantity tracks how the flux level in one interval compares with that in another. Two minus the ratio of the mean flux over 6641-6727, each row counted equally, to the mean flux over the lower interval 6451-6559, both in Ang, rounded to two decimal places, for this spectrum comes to 0.99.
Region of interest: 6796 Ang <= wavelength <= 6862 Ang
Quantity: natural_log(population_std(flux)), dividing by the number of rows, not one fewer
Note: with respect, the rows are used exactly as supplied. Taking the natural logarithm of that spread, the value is -2.0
